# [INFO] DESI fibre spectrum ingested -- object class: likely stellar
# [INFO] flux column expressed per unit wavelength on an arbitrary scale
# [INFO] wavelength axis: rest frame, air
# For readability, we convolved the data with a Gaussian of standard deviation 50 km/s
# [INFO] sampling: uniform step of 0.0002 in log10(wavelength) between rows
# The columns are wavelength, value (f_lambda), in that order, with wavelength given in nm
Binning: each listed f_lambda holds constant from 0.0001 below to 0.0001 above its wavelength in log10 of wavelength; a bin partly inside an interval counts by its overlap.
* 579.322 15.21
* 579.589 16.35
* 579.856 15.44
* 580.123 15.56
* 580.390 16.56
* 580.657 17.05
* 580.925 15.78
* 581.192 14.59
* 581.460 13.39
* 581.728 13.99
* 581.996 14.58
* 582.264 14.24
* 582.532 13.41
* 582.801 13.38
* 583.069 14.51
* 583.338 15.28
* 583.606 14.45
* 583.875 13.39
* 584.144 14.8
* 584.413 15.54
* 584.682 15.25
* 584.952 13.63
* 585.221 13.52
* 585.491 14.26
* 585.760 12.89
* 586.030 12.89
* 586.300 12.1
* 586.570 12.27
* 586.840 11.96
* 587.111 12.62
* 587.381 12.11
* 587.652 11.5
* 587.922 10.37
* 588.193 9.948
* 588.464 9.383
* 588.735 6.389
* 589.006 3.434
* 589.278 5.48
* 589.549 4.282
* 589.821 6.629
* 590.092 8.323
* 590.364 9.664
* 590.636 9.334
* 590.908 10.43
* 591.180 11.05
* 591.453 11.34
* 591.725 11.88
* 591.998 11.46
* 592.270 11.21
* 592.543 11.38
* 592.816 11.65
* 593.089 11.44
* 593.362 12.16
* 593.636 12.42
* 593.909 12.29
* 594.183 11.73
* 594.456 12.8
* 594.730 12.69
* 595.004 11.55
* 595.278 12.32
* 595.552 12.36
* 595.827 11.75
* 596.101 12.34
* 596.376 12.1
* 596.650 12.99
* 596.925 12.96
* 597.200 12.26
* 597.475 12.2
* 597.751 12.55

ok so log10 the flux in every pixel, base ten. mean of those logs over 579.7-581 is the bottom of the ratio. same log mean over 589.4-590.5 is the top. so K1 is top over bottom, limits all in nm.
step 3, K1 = 0.70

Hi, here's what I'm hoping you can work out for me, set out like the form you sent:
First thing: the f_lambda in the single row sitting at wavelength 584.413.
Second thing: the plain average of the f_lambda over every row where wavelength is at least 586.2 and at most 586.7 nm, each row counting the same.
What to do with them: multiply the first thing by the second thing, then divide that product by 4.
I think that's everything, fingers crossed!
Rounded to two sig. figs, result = 47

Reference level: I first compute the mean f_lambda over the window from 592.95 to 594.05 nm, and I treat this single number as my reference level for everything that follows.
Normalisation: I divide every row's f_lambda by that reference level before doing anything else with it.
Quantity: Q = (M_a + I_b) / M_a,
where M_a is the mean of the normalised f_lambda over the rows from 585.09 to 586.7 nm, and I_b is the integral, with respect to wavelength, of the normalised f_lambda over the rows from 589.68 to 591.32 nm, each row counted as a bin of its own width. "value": 2.16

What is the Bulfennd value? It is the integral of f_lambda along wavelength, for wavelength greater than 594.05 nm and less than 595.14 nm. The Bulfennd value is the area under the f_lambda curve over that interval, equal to 13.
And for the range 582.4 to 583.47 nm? 15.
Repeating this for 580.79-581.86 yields 15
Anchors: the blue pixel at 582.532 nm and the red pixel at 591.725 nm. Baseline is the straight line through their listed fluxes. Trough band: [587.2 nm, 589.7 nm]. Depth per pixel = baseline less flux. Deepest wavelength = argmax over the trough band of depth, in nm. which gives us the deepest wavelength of 589.006 nm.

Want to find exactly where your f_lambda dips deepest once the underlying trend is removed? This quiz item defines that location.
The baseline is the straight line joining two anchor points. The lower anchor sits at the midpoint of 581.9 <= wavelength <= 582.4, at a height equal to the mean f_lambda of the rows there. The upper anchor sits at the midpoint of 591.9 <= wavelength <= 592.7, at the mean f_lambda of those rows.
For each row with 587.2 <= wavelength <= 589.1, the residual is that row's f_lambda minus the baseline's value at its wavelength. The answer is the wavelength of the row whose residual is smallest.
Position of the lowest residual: 589.006 nm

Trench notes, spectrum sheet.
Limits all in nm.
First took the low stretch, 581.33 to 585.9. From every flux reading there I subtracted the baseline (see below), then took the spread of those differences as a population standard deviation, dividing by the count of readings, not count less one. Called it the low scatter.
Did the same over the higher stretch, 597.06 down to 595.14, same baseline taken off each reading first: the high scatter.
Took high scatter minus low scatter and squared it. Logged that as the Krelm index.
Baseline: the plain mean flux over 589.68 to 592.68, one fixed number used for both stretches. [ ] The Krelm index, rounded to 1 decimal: 0.1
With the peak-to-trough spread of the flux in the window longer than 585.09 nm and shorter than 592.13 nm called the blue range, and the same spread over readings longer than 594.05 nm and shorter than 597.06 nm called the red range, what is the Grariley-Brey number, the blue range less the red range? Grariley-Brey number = 9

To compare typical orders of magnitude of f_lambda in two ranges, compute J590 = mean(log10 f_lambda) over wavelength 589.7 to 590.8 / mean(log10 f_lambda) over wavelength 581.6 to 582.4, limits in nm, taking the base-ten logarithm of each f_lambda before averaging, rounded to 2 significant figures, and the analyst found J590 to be 0.80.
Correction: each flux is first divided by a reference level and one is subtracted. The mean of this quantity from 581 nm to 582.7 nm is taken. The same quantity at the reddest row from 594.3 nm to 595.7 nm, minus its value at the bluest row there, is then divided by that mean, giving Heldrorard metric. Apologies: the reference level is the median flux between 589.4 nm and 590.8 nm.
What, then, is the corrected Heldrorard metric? -0.08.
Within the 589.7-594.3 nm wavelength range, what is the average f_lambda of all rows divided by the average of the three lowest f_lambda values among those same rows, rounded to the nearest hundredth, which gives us 1.34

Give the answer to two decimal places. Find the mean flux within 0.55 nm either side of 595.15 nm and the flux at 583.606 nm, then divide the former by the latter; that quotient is 0.85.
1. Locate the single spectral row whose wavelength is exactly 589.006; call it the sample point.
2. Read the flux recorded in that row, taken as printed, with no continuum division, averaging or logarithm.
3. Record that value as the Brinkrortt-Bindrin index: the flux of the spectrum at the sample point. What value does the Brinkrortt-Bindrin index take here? 3.434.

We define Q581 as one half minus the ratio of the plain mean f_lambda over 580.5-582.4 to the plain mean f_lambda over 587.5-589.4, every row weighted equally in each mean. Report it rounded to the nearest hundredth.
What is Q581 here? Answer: -1.33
